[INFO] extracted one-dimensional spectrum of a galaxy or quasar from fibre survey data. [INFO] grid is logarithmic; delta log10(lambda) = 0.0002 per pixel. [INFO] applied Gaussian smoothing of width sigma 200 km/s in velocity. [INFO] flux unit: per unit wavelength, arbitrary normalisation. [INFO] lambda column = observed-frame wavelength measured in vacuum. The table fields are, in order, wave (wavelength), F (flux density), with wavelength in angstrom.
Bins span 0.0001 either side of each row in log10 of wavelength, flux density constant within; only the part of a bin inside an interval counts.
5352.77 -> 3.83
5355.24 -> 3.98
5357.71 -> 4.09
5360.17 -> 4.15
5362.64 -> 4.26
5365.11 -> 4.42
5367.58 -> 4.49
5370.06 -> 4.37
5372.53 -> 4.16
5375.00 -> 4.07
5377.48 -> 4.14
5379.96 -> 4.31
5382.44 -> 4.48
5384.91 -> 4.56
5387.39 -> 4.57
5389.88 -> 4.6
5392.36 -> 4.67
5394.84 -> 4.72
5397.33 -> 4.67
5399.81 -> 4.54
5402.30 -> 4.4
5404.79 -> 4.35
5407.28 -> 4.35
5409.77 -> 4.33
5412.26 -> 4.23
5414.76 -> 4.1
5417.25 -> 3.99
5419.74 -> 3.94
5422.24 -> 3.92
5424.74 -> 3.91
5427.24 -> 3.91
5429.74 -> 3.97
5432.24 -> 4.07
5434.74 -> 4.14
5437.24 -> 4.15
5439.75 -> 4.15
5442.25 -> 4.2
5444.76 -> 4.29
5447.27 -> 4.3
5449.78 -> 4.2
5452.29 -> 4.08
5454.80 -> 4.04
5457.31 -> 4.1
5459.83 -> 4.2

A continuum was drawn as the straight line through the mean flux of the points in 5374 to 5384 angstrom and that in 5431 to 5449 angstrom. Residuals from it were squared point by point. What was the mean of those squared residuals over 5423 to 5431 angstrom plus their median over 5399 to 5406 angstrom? 0.10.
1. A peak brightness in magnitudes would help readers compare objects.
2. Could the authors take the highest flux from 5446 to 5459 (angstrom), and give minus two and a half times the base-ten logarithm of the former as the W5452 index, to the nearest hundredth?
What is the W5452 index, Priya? -1.58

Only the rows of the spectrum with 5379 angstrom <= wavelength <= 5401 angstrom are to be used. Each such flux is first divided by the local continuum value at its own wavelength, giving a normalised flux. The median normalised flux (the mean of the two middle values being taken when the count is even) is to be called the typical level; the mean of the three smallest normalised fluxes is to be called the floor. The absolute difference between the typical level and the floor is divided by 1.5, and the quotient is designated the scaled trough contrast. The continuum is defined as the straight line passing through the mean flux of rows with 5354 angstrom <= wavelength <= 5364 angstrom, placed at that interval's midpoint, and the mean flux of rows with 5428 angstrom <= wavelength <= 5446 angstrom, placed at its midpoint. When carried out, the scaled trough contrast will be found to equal 0.020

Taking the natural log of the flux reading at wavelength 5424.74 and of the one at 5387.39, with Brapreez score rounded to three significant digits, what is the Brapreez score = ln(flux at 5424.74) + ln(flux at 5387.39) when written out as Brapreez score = 2.88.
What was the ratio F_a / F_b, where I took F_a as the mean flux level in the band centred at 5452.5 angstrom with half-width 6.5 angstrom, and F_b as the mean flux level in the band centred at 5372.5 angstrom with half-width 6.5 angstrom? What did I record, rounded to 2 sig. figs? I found 0.98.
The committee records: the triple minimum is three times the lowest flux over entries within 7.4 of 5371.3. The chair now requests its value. 12.2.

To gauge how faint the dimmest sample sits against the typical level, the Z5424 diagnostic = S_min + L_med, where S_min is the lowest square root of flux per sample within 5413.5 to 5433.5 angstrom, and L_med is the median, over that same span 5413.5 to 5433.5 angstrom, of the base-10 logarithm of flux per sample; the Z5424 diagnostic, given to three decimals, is 2.575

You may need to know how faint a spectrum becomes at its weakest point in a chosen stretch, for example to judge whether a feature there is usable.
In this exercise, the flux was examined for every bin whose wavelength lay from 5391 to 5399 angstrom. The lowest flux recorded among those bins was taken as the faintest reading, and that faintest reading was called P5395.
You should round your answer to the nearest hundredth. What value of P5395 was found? 4.67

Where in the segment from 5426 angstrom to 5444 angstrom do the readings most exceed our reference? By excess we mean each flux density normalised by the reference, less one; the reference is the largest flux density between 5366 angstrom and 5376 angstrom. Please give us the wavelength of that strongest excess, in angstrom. 5442.25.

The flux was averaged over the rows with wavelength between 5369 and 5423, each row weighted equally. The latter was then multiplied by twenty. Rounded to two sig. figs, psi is 87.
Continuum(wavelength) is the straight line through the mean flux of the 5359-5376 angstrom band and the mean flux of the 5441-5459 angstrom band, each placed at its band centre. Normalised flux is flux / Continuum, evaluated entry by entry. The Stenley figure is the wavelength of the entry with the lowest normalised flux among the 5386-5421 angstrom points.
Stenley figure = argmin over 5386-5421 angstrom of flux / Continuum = 5419.74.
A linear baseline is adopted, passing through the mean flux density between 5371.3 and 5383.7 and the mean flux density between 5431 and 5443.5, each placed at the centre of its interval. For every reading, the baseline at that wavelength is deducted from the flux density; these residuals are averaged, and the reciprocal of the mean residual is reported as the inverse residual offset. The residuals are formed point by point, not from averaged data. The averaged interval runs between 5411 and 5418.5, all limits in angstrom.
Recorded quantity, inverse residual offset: -14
